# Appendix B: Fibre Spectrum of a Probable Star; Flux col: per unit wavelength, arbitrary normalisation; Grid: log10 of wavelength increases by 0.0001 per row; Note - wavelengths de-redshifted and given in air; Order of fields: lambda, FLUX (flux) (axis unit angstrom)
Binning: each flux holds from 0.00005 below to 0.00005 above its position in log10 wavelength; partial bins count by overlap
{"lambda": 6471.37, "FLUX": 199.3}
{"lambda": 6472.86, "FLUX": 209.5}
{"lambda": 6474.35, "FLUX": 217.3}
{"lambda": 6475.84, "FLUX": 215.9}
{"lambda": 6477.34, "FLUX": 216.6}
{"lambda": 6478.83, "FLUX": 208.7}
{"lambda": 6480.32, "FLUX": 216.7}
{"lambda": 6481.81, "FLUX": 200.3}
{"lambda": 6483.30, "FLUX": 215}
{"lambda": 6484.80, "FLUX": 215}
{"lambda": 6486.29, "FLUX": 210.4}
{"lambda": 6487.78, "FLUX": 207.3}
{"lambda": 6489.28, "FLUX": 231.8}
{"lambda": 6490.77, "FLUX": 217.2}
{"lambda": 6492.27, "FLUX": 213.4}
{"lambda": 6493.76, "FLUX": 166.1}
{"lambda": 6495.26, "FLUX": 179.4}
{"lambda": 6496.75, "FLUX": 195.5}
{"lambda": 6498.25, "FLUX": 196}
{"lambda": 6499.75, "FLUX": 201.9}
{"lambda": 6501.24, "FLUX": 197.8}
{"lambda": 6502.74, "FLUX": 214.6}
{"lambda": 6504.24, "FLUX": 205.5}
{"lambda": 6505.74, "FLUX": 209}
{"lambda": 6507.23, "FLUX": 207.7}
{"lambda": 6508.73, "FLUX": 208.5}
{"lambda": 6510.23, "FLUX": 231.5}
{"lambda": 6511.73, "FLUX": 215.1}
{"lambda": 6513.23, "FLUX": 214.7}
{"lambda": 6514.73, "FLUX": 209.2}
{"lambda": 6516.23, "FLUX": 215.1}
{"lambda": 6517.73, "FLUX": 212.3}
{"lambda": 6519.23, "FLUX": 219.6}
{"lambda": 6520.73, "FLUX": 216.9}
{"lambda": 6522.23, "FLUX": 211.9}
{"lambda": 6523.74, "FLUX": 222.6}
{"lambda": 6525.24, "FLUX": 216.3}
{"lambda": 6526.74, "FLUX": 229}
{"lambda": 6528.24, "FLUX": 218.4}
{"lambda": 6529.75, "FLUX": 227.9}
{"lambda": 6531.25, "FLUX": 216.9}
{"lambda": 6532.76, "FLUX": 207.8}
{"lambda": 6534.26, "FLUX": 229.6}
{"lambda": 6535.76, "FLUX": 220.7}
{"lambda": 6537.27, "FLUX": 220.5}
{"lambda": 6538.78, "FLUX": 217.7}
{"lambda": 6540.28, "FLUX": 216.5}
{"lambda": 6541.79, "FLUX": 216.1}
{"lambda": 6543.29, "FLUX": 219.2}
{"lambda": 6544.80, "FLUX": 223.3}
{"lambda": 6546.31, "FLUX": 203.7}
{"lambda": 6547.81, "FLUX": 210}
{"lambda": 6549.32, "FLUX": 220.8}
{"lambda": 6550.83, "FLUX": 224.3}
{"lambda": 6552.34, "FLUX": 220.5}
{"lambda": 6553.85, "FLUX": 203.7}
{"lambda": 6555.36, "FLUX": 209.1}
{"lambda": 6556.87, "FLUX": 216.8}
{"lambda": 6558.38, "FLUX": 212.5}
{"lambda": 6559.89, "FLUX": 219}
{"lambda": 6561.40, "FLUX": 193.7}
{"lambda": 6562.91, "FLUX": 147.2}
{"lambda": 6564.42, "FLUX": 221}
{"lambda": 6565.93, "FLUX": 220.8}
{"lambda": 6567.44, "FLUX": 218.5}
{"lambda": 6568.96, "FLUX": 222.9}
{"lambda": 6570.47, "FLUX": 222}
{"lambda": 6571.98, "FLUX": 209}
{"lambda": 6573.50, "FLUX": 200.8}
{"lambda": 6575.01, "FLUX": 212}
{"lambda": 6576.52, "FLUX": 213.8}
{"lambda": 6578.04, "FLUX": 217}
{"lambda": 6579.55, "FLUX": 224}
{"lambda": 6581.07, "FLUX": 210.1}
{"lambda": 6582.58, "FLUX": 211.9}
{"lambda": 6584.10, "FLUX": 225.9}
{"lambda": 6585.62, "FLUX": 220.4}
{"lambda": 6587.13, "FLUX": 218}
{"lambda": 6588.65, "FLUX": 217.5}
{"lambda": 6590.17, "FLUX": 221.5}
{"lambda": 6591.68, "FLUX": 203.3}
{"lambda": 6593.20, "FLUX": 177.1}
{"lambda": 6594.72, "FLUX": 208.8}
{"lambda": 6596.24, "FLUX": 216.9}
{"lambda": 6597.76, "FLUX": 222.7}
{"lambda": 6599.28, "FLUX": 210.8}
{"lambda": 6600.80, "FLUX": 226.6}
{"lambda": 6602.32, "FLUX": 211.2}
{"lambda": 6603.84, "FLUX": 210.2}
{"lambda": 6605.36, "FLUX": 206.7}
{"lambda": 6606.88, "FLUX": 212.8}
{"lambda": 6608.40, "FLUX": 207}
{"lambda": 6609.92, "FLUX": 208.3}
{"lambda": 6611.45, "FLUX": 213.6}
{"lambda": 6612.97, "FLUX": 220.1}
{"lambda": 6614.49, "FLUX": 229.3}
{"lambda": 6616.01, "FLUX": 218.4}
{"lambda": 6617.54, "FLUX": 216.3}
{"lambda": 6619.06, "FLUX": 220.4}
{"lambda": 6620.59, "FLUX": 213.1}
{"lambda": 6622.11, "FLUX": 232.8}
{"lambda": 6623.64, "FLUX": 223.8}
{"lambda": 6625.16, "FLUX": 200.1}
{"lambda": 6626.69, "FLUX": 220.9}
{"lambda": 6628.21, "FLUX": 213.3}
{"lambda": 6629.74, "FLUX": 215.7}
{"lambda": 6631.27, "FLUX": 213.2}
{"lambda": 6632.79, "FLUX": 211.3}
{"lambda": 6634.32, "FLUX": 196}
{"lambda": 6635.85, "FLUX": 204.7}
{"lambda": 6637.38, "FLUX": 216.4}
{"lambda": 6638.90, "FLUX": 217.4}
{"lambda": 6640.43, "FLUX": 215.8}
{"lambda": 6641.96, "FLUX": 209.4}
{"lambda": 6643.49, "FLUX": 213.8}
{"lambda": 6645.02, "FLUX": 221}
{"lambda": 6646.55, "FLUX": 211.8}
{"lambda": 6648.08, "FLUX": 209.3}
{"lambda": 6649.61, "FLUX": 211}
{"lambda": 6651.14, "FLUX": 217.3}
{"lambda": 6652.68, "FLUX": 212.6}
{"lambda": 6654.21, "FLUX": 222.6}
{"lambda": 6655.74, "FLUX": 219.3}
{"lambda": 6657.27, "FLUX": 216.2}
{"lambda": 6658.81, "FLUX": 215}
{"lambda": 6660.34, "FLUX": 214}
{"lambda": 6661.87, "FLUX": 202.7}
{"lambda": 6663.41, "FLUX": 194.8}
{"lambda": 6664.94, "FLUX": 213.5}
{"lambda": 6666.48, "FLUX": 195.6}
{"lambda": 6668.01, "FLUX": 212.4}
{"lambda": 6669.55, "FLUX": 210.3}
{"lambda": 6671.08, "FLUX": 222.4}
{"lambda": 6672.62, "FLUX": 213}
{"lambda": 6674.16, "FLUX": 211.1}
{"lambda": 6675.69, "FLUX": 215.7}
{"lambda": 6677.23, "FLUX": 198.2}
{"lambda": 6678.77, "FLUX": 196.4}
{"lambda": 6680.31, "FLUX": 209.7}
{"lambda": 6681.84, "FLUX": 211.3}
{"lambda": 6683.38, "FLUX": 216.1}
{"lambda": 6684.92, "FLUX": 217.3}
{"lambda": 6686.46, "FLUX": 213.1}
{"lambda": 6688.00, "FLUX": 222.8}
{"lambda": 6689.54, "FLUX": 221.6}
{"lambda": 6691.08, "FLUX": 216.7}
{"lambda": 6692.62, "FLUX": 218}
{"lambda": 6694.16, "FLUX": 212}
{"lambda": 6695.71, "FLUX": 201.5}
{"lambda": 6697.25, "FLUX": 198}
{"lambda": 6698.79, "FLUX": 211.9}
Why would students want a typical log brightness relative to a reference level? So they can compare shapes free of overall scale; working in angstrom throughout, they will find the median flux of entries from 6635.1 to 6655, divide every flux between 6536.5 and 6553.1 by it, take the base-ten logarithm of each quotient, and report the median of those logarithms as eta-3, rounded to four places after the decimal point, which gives 0.0108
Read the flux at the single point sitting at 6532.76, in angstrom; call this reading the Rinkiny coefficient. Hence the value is 207.8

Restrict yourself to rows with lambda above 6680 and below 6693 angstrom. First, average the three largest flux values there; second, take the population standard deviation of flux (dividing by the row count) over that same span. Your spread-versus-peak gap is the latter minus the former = -217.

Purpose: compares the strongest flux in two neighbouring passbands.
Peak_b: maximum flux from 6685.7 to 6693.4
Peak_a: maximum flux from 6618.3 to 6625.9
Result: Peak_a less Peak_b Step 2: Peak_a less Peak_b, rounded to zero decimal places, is 10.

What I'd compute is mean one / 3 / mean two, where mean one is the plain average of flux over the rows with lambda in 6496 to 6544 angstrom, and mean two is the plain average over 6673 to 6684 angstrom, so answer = 0.343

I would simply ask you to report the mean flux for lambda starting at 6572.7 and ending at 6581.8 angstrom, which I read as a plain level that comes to 213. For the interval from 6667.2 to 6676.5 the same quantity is 214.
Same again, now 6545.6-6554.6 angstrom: 214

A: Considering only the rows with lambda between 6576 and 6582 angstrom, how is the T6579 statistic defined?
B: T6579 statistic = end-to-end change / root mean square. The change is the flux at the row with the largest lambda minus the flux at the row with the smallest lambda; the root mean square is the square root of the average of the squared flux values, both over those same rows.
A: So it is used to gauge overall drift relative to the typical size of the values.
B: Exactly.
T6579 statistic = -0.0171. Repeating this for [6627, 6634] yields -0.0094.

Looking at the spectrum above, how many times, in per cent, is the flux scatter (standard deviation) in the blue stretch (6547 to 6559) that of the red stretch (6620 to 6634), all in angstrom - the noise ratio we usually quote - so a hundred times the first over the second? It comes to 77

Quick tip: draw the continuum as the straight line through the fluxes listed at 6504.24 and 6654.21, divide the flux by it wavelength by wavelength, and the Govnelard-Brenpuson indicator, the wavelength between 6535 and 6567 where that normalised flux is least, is 6562.91 angstrom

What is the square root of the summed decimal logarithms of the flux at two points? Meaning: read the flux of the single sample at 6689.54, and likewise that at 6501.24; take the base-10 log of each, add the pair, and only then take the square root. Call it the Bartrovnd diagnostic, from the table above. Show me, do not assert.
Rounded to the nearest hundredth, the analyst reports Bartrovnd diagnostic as 2.15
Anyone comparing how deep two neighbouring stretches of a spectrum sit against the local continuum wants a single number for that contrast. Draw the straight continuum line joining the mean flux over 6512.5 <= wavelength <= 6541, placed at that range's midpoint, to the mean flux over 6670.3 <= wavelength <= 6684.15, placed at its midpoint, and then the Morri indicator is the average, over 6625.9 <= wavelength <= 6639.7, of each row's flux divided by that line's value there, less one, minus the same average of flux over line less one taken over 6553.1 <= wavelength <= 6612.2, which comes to 0.015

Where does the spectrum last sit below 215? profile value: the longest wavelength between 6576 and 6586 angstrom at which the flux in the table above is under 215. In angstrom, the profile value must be 6582.58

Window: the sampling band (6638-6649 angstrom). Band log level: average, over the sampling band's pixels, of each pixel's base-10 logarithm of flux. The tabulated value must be 2.33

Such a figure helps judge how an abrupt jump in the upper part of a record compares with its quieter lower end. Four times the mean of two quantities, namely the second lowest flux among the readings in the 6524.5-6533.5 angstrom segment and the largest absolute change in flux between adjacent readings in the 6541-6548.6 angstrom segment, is 472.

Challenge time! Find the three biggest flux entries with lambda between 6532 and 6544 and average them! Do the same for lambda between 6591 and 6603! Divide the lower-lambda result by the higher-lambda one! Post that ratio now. 1.01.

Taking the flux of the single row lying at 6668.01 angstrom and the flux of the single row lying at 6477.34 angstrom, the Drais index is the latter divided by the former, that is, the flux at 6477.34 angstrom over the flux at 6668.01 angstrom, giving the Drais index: 1.02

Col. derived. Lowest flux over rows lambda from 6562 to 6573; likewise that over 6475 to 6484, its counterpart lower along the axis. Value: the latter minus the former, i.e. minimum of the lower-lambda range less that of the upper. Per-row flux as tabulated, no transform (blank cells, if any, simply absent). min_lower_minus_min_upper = 53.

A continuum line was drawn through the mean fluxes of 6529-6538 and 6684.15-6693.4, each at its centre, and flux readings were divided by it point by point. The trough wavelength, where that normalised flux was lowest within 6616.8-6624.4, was 6620.59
